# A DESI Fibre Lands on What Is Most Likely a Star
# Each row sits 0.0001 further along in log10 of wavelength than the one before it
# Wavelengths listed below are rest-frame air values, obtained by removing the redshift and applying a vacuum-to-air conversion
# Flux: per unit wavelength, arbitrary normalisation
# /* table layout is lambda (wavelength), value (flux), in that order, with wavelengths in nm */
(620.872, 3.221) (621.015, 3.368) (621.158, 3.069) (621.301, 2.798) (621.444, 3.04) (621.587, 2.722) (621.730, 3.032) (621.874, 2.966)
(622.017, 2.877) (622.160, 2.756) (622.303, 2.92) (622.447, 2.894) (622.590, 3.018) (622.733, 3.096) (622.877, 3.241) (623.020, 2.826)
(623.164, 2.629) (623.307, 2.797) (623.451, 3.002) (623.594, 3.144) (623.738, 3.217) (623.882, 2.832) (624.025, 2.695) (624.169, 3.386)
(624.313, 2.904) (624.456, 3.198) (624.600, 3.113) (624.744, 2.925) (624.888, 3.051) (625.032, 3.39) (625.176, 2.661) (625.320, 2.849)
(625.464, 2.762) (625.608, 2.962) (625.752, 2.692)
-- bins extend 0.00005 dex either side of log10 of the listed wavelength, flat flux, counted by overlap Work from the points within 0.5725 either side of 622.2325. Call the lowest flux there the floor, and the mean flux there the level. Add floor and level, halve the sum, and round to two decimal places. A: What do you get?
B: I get 2.85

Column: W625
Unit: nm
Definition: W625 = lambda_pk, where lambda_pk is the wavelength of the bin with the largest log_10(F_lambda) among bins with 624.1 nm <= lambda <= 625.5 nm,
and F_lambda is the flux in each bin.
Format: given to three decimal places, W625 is 625.032 nm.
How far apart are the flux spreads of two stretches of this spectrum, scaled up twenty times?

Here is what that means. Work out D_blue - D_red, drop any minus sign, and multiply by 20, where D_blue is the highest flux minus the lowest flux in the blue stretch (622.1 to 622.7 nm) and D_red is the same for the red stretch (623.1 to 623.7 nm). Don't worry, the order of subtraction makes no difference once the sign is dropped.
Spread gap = 5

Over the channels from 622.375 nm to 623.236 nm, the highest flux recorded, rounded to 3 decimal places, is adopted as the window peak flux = 3.241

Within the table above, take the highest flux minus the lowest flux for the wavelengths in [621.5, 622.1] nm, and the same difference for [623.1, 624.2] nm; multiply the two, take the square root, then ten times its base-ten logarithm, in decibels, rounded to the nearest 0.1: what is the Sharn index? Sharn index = -3.1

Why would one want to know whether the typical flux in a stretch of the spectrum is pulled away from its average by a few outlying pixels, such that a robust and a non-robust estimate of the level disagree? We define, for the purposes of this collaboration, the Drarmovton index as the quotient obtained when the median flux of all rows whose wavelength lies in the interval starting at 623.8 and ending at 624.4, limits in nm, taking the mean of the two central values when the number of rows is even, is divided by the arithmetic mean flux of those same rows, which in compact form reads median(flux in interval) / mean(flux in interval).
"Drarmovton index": 0.97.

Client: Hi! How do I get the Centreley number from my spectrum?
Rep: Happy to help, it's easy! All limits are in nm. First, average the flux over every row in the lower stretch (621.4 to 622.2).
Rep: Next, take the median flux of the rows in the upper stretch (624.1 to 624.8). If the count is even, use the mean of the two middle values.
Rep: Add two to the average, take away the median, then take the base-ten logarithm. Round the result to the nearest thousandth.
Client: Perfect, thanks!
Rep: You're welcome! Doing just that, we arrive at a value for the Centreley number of 0.252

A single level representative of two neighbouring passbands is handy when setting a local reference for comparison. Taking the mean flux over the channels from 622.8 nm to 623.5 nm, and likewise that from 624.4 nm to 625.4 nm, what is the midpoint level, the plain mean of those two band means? 2.96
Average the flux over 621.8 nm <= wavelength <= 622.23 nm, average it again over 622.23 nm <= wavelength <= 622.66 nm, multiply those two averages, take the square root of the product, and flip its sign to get -2.90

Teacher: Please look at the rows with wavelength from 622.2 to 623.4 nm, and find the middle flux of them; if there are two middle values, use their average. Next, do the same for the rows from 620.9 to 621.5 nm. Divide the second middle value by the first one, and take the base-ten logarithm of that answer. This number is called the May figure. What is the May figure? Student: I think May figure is 0.02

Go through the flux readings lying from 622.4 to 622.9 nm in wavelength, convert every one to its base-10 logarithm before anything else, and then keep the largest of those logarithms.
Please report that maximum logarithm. 0.511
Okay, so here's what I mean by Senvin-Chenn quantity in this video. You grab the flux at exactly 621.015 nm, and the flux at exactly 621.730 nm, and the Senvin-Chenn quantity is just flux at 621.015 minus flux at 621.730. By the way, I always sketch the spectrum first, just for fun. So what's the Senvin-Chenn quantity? 0.34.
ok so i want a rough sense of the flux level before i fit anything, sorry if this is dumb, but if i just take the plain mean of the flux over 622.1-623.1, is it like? 2.96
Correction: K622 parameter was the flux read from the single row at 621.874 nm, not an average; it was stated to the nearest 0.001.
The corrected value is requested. 2.966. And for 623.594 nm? 3.144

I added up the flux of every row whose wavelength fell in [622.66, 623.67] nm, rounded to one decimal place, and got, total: 20.7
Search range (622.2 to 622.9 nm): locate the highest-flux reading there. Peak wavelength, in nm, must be 622.877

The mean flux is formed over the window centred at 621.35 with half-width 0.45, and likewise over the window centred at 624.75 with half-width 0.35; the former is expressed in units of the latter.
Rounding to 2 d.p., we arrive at 0.96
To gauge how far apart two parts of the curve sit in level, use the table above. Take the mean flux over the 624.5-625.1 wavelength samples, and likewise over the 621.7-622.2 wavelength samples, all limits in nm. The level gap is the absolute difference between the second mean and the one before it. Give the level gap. 0.21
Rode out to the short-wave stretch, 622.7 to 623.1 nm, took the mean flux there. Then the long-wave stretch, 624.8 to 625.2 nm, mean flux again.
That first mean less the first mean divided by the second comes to 2.05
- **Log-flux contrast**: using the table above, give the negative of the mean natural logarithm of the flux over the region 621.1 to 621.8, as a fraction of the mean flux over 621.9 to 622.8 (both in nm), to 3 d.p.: -0.367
